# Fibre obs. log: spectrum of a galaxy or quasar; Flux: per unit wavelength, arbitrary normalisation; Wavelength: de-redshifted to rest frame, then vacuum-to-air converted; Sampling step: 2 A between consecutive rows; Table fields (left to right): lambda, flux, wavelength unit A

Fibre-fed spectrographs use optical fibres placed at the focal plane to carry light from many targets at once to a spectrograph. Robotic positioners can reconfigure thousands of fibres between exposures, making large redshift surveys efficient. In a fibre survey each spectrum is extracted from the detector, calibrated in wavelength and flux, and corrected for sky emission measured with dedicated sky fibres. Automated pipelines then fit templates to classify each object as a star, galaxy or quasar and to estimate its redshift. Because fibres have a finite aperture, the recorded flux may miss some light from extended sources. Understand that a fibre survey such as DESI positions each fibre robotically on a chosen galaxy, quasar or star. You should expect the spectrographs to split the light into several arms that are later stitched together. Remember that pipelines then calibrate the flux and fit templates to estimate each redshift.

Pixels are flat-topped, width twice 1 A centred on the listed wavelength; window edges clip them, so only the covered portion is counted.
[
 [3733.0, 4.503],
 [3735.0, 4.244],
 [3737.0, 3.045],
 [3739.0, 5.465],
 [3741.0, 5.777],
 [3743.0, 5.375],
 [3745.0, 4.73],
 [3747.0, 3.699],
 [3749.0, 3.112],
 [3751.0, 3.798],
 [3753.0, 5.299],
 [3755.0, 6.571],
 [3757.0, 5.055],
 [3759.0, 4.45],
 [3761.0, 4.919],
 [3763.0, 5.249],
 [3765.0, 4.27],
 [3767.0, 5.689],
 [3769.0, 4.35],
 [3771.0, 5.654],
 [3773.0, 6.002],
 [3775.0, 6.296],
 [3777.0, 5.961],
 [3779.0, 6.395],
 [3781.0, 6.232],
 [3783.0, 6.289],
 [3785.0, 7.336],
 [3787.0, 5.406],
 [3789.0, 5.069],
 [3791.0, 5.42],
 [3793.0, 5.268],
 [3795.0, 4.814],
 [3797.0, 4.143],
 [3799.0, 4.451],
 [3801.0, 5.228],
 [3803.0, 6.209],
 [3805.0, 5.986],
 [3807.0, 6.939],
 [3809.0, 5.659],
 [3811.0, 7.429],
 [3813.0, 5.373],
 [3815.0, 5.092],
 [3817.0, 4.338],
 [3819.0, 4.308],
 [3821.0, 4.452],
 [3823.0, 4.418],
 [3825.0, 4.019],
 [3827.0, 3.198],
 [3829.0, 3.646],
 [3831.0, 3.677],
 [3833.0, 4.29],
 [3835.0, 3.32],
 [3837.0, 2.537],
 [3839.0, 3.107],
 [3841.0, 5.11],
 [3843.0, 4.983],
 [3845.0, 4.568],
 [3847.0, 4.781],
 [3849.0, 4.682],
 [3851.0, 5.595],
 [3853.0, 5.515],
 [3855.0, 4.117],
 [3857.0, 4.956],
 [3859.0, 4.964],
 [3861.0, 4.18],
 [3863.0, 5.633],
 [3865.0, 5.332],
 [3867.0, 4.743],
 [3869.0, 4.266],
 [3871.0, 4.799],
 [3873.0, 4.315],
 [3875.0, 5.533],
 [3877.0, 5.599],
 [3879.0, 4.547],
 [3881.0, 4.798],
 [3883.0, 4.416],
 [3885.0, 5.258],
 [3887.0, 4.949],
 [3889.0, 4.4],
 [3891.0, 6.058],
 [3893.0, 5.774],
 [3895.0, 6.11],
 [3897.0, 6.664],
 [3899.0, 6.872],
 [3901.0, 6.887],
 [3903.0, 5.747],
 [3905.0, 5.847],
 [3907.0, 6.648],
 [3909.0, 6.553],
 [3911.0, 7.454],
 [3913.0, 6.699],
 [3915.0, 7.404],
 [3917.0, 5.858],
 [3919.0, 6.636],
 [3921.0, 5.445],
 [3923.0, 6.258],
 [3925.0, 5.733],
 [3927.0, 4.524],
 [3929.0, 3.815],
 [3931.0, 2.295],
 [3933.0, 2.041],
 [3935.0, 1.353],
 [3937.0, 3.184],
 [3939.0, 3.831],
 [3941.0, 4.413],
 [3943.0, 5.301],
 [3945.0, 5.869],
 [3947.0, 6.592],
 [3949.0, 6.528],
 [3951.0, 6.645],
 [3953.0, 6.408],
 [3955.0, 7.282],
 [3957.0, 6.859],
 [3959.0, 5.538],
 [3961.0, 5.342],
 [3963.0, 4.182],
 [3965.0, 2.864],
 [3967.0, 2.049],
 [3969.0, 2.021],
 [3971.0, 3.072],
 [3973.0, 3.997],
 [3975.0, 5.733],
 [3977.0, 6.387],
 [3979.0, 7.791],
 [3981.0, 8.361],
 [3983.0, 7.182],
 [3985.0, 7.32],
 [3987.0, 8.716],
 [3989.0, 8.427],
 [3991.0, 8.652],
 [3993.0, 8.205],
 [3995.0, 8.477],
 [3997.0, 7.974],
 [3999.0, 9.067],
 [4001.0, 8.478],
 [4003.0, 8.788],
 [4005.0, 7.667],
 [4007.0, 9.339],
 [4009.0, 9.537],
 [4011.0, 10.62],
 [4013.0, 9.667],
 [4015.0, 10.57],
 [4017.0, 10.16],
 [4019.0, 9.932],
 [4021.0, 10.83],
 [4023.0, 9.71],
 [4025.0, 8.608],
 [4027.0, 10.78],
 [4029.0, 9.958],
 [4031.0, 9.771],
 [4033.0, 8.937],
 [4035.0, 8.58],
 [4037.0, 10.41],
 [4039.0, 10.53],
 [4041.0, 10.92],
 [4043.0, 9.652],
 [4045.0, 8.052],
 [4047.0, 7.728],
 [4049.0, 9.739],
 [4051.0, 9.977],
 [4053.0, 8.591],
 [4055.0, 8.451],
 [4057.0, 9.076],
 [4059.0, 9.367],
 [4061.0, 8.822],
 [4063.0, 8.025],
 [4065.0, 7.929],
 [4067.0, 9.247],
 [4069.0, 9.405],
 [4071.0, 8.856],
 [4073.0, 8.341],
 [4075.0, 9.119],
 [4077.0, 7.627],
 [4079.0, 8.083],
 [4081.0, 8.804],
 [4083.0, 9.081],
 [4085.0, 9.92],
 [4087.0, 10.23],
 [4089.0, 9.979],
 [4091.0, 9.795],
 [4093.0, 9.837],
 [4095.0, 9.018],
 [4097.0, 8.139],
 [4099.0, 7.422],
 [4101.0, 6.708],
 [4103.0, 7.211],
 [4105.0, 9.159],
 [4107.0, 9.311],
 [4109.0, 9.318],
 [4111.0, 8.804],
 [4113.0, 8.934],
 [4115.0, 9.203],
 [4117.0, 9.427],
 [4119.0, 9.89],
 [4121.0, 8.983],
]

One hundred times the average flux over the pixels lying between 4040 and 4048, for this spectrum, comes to 909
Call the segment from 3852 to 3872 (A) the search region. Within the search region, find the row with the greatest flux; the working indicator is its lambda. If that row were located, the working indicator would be 3863.0 A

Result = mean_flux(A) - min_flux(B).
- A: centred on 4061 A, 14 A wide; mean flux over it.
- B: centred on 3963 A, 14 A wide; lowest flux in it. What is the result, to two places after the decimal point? 6.68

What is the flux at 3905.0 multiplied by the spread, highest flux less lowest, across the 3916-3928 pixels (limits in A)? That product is 12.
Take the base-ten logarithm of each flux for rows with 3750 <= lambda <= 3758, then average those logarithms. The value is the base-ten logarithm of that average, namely -0.15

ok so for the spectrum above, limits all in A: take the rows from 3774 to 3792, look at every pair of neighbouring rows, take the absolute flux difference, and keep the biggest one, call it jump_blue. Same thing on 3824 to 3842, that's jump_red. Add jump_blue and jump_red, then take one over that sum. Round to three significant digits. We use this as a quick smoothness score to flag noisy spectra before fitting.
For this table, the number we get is 0.254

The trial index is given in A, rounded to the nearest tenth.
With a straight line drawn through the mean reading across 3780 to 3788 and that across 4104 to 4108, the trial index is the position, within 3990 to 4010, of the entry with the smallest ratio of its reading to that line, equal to 4005.0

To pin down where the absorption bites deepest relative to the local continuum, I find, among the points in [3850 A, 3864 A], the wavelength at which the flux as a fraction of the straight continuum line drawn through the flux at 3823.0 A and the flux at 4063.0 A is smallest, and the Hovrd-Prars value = 3861.0 A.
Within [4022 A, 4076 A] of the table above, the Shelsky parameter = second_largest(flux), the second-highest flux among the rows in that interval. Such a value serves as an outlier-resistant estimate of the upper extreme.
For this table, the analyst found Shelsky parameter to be 10.78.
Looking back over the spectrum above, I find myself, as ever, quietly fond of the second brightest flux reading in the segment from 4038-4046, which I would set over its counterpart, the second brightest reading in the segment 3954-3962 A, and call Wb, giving 1.5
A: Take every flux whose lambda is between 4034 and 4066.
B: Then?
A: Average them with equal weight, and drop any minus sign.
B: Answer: 9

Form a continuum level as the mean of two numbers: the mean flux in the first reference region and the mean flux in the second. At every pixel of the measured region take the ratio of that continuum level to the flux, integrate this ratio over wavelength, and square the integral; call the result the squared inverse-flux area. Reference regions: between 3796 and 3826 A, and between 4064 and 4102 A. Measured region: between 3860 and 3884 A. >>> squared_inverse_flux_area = 1232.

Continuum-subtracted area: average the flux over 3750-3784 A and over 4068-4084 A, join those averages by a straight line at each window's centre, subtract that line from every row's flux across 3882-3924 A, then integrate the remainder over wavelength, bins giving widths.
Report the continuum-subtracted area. -32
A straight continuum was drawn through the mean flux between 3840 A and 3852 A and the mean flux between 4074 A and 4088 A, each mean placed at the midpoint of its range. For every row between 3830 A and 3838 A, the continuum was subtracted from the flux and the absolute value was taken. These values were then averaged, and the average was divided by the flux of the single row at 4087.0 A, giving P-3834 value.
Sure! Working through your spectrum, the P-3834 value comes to 0.13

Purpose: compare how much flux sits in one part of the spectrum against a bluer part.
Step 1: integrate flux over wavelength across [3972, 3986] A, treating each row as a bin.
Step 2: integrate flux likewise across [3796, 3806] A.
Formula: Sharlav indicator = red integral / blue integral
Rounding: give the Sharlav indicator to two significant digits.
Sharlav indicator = 1.8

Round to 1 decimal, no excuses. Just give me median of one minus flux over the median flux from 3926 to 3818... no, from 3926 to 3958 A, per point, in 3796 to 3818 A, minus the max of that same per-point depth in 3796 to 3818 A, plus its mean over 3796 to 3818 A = -0.4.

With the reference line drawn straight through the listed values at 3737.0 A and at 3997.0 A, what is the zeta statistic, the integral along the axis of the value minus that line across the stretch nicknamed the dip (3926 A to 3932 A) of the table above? -19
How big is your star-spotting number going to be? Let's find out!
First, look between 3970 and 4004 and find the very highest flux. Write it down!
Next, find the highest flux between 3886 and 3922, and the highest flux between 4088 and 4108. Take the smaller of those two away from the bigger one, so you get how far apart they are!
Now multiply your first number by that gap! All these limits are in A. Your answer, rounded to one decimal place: 22.9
